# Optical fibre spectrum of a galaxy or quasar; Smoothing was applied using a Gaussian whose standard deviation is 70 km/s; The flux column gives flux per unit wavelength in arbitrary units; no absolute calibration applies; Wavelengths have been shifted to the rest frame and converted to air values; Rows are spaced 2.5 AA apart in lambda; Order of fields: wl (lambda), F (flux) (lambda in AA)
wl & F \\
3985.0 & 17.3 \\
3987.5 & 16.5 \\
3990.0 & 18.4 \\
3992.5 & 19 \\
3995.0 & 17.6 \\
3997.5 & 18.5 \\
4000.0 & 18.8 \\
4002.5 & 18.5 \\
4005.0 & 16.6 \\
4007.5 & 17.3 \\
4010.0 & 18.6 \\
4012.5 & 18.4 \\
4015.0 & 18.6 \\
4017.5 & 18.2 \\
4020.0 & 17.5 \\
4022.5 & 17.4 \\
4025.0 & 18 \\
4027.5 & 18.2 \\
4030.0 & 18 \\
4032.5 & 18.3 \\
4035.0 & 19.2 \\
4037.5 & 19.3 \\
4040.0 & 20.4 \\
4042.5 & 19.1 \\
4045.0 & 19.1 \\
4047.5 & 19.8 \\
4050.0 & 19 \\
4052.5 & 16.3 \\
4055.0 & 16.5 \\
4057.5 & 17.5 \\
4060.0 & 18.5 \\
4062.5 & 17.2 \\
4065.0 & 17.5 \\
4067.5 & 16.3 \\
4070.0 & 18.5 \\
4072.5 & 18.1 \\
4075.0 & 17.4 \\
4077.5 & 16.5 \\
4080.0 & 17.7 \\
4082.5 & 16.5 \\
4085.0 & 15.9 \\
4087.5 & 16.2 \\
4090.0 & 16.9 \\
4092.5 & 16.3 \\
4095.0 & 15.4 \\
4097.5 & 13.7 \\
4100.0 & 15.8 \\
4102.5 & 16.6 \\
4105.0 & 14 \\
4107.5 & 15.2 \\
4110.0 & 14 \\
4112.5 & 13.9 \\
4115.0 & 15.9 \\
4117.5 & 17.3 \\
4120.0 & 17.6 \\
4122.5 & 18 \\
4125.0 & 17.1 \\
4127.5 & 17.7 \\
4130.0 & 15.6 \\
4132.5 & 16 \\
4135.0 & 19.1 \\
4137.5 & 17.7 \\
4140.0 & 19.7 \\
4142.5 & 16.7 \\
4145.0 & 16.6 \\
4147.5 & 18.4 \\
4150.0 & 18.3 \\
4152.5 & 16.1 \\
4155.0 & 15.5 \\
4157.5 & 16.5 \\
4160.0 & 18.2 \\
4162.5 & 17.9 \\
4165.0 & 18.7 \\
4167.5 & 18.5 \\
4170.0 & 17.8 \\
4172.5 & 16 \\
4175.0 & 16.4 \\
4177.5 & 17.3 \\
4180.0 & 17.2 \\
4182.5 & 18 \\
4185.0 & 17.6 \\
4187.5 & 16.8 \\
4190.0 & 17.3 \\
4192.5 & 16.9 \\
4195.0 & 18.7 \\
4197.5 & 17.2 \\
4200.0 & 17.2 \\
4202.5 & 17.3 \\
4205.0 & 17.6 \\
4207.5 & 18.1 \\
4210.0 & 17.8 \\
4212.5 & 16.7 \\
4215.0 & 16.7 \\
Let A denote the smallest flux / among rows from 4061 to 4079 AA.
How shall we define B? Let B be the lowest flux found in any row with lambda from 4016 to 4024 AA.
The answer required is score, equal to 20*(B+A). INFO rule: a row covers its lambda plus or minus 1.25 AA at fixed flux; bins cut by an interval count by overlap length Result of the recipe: 674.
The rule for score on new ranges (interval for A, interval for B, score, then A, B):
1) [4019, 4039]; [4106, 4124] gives 626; 17.4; 13.9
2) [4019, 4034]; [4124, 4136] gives 660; 17.4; 15.6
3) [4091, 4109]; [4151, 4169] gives 584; 13.7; 15.5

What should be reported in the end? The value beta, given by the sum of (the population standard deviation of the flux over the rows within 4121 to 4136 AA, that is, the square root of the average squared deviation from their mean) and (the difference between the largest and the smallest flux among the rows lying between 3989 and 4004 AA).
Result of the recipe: 2.59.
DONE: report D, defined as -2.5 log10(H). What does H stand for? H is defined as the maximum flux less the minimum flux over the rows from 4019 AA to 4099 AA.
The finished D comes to -2.1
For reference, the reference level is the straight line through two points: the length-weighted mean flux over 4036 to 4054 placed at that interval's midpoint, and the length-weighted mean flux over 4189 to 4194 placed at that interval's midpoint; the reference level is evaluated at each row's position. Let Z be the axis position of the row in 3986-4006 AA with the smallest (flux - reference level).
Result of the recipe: 3987.5 AA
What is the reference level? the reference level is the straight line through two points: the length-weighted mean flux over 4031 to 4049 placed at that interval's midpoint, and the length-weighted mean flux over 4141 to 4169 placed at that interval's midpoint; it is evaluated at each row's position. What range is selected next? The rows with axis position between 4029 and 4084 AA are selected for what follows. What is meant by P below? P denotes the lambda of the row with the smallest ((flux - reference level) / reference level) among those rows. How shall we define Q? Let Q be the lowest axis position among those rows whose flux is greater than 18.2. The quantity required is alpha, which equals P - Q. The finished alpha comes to 20.0 AA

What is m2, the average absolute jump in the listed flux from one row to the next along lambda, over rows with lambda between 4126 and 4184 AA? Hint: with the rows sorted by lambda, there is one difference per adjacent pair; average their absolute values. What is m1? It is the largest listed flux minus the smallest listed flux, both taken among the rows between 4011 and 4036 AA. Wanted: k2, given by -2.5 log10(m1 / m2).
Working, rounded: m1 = 1.8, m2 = 1.16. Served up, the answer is -0.48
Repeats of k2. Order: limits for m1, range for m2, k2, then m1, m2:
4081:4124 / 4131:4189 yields -1.48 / 4.3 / 1.10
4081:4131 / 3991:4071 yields -1.84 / 4.3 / 0.79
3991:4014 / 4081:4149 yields -0.71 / 2.4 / 1.24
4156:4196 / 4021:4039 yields -2.12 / 2.7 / 0.38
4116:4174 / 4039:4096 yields -1.65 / 4.2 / 0.92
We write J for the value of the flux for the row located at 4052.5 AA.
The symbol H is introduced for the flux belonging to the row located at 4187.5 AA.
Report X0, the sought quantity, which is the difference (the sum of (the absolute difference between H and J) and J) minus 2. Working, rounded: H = 16.8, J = 16.3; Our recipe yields 14.8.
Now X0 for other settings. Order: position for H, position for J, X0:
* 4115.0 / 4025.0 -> 18.1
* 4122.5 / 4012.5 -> 16.8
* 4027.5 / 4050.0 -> 17.8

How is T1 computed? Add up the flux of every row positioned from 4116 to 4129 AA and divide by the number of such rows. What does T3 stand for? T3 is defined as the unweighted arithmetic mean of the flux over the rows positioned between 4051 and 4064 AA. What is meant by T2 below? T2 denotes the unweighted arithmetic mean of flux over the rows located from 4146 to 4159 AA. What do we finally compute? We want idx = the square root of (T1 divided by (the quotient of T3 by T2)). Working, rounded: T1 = 17.5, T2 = 17.0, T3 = 17.2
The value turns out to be 4.16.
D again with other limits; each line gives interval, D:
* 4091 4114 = -1.2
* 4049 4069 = -1.1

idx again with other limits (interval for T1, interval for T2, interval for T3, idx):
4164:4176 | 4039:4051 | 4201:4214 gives 4.41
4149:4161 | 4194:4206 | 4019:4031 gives 4.09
